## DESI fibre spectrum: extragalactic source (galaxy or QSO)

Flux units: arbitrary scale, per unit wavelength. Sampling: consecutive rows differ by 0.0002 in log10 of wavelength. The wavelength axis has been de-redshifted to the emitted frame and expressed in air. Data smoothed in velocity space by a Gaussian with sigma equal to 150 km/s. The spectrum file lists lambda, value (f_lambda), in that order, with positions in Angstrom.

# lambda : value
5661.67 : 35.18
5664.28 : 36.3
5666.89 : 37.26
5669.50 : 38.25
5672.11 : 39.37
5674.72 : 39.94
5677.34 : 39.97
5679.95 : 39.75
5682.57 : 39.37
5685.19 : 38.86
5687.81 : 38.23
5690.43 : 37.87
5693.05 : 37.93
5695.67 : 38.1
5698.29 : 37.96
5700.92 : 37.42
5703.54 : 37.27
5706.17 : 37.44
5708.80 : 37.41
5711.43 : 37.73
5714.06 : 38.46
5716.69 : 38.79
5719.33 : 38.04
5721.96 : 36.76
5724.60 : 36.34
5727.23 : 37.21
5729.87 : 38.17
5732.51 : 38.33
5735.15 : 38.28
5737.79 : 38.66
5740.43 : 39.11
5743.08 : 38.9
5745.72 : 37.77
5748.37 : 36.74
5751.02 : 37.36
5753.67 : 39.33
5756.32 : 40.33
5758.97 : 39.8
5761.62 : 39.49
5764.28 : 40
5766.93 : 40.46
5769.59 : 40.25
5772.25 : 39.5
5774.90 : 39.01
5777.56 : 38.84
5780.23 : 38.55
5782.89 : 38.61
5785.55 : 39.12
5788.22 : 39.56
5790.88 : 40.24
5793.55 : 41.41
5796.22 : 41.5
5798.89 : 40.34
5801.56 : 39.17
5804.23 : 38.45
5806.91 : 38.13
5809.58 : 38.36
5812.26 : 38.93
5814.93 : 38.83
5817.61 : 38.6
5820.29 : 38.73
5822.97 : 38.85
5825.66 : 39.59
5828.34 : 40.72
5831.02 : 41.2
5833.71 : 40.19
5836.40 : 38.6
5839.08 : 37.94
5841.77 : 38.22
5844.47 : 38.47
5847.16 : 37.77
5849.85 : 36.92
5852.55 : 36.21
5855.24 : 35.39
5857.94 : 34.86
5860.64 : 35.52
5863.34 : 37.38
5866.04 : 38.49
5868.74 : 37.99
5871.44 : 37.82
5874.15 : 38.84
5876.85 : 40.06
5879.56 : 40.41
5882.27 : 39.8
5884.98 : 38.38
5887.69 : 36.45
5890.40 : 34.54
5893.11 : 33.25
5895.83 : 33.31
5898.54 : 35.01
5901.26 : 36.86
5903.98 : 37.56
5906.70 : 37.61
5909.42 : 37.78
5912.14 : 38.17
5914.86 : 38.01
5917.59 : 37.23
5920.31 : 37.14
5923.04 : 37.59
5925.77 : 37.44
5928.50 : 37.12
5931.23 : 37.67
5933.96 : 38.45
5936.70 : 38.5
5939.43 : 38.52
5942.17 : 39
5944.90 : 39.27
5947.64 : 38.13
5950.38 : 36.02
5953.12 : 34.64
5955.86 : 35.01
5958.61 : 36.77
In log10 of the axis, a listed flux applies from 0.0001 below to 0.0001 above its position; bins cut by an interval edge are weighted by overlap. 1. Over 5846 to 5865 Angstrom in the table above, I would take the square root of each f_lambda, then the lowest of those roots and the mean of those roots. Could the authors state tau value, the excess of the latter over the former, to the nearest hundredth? 0.12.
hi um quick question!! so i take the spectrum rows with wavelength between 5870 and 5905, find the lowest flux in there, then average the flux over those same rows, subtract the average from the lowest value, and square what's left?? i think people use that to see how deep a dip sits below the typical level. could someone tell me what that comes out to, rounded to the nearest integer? 15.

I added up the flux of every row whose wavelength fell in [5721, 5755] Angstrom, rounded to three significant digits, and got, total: 493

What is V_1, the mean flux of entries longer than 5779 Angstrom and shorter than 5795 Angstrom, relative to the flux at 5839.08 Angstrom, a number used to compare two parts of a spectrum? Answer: 1.04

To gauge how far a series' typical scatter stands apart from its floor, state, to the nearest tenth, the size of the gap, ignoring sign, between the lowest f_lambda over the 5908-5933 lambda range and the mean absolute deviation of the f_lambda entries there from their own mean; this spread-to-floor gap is 36.8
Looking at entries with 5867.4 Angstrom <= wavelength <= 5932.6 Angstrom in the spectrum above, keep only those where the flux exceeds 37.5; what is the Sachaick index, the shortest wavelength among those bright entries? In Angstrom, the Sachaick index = 5868.74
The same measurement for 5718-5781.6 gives 5719.33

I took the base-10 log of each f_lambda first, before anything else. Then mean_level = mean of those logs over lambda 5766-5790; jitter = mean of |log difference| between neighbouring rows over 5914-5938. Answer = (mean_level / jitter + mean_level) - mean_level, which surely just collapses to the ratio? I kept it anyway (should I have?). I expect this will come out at 349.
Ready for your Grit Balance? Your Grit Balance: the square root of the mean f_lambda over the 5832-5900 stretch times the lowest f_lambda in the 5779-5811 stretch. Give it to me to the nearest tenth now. 37.7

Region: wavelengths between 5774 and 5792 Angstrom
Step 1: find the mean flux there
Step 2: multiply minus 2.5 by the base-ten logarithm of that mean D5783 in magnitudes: -3.98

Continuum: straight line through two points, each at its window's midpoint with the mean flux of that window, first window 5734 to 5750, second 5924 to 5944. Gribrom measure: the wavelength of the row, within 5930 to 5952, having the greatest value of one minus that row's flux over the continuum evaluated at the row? 5950.38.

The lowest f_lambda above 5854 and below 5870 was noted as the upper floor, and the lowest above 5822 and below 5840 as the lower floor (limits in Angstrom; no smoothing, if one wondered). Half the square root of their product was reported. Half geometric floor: 18.2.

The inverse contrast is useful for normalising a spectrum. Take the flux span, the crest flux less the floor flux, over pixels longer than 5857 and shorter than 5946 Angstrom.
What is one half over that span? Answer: 0.07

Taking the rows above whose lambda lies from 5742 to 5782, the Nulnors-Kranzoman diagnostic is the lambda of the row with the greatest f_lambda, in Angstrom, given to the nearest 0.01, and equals 5766.93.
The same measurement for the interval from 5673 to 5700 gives 5677.34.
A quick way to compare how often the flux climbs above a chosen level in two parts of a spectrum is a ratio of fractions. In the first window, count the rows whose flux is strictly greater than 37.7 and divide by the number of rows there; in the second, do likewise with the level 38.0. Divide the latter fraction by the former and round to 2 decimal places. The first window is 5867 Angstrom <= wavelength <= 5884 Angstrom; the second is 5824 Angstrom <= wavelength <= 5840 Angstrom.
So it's 0.83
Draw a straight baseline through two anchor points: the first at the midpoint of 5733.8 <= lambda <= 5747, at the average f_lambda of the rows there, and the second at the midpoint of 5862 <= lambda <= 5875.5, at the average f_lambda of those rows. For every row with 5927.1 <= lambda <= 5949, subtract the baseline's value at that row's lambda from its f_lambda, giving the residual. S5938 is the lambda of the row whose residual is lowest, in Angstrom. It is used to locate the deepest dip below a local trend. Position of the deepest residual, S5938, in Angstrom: 5928.50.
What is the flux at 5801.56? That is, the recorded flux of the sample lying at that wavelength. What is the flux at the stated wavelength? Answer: 39.17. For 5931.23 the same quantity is 37.67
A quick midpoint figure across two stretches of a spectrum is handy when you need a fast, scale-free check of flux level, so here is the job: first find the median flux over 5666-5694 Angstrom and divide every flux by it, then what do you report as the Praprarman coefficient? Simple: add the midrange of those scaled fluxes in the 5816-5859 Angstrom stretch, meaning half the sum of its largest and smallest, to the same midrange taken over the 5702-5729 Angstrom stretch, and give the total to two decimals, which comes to 1.95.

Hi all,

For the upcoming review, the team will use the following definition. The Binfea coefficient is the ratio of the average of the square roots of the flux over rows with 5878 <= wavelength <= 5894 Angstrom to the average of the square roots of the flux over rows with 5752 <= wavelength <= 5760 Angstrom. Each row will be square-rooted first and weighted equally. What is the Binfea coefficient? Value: 0.97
